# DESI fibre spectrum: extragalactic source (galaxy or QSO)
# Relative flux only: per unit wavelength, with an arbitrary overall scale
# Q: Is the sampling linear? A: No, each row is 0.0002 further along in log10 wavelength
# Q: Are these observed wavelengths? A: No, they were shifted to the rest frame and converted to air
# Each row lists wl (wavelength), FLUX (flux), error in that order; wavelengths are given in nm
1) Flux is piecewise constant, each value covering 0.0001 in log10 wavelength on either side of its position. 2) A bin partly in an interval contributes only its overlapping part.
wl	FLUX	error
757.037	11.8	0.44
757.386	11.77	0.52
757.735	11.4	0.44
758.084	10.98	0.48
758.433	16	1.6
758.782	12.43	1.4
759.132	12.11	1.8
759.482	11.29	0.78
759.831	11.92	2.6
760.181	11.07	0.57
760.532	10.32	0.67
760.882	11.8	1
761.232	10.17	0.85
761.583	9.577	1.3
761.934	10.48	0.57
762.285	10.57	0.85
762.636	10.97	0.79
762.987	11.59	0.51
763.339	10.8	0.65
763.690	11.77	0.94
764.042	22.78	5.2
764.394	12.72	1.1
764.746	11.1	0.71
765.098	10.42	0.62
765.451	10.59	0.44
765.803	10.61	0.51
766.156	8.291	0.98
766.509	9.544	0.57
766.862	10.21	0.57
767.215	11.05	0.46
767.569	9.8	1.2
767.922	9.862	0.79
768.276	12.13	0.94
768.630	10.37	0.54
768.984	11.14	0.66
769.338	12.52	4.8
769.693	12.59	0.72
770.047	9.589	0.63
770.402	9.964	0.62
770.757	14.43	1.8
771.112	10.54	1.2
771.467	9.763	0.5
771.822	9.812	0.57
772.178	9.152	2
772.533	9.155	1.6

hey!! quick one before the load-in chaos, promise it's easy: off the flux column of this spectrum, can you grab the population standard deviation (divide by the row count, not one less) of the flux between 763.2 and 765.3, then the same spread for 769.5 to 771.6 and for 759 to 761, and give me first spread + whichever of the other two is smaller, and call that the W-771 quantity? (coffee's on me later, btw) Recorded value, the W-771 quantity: 4.9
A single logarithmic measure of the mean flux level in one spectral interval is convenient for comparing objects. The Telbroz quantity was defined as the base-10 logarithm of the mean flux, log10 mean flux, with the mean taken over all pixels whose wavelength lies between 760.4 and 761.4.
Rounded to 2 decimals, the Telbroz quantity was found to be 1.03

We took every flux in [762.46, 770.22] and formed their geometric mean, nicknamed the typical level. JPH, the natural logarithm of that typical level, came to 2.41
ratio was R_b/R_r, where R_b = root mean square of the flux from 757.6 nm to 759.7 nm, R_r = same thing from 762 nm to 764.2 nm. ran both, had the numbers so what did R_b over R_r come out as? 0.91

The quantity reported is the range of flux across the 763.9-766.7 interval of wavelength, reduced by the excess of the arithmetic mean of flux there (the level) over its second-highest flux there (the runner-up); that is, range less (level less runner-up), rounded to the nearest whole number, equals 15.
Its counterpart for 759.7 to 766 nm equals 14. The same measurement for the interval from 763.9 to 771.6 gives 18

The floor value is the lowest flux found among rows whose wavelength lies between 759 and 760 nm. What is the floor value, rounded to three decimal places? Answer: 11.290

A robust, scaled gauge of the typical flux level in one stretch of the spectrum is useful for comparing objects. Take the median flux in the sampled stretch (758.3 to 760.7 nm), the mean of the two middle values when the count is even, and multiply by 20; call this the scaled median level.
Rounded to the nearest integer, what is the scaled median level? 238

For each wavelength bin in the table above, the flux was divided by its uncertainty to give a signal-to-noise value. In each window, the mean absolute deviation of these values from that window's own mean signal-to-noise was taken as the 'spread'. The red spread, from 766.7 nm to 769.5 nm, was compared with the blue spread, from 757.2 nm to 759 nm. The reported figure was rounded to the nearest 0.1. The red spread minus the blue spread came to -1.7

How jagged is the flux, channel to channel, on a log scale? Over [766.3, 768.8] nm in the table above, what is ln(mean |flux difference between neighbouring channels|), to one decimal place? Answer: 0.1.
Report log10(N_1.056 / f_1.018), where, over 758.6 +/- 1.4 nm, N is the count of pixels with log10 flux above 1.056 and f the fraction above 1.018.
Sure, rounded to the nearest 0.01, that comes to 0.78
